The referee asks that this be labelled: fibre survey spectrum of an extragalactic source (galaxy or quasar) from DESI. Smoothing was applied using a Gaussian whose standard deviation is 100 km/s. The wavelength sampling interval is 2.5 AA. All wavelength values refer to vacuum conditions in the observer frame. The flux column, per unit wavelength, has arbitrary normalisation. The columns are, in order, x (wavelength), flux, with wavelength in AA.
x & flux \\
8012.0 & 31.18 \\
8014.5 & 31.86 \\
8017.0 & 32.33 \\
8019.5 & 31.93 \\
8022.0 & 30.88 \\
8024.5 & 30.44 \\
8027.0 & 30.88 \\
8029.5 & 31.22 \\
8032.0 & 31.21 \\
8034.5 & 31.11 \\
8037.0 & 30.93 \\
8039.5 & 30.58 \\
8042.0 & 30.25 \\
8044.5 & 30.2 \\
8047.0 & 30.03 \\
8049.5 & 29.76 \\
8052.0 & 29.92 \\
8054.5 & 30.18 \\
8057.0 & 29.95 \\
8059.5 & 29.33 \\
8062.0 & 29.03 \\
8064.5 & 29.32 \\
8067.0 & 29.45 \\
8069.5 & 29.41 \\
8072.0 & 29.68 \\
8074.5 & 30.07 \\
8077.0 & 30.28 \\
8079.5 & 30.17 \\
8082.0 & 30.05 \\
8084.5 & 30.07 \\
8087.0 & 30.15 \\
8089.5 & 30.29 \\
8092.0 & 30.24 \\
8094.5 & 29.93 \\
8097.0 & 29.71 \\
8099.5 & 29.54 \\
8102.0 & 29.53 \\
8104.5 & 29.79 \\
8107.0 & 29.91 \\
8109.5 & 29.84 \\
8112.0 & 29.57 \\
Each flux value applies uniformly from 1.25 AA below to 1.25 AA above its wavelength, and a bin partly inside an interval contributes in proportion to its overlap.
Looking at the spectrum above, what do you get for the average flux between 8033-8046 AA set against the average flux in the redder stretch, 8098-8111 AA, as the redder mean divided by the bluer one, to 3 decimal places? 0.971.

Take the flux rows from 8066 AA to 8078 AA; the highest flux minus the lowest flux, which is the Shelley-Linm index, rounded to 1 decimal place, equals 0.9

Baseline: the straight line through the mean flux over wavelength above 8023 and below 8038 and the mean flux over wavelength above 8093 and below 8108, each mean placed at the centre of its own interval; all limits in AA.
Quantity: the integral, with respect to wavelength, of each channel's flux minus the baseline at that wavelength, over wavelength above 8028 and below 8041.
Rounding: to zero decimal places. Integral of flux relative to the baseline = 1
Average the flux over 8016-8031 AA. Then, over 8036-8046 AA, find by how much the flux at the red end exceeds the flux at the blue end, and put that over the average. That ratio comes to -0.023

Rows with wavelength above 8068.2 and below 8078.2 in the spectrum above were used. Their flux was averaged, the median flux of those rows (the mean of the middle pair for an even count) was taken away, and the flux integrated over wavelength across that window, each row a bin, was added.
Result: 299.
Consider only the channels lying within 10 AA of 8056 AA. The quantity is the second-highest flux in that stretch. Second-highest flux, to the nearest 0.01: 30.03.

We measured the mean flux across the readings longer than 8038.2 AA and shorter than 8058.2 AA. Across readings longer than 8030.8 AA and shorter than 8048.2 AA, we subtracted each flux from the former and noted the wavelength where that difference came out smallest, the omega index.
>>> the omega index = 8032.0 AA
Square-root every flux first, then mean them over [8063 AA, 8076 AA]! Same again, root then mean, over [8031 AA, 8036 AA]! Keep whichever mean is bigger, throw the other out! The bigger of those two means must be 5.58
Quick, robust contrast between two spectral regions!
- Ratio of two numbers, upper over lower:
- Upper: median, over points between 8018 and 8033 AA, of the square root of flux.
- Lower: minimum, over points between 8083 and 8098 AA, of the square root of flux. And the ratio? 1.02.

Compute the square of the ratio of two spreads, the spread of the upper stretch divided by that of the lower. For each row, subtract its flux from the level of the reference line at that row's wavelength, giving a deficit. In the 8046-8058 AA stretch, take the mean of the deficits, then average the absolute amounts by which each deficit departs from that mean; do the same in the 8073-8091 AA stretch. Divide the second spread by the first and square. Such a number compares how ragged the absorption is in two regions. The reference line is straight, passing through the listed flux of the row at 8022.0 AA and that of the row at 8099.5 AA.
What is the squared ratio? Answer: 0.7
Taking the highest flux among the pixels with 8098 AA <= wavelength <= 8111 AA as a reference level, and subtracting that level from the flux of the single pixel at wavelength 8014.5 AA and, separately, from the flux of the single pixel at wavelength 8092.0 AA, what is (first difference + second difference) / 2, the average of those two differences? 1.1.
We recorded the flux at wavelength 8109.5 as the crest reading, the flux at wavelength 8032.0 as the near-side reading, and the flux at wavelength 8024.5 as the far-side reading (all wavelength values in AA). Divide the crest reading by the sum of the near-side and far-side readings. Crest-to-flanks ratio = 0.484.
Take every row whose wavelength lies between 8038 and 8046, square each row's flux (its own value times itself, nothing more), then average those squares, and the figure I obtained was 921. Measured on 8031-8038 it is 966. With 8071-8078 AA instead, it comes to 901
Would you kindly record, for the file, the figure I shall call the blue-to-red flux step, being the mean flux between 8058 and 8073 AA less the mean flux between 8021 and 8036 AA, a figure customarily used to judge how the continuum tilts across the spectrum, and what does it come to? -1.6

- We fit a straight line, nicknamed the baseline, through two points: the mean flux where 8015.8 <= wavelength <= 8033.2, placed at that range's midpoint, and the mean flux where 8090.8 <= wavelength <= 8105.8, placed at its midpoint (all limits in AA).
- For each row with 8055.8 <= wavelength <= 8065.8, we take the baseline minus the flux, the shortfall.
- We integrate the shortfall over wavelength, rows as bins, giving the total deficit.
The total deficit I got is 11.4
